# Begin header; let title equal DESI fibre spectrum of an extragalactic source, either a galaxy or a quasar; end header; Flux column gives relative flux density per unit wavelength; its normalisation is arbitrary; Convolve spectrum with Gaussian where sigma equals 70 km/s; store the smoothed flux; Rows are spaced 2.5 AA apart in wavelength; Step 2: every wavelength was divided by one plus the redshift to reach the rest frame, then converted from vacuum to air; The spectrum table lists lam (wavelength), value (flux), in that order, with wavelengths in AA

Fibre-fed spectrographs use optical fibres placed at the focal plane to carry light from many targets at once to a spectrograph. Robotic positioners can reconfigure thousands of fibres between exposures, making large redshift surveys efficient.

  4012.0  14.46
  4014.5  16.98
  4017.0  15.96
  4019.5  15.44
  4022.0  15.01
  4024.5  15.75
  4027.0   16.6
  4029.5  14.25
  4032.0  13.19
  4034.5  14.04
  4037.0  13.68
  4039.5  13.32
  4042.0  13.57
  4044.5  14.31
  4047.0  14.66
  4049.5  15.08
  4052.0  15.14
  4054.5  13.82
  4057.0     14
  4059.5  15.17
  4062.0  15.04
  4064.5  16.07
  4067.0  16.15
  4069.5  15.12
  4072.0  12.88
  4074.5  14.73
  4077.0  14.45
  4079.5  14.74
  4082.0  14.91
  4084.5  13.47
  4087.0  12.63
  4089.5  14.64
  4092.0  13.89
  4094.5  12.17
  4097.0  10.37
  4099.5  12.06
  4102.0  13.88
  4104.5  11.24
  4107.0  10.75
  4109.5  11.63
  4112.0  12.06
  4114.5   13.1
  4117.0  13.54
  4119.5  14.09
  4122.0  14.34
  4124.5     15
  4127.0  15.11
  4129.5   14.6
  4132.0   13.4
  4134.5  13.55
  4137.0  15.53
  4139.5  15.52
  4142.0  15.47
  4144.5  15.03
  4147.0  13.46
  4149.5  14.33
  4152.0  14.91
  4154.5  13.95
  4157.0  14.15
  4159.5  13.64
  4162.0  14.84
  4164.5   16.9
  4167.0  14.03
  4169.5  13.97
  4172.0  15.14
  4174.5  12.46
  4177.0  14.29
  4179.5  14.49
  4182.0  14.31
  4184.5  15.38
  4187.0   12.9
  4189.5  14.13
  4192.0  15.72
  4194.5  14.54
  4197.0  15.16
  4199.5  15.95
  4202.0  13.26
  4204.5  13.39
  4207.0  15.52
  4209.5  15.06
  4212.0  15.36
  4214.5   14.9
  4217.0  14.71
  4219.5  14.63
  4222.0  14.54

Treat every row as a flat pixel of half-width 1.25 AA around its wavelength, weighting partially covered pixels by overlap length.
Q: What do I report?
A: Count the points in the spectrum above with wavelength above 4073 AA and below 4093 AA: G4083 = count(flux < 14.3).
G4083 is 3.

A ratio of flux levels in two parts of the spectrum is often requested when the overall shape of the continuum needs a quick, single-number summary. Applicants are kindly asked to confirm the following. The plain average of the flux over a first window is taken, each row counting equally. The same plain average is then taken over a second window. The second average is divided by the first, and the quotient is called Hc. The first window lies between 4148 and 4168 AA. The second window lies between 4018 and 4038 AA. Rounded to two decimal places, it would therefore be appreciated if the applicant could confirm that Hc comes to 1.01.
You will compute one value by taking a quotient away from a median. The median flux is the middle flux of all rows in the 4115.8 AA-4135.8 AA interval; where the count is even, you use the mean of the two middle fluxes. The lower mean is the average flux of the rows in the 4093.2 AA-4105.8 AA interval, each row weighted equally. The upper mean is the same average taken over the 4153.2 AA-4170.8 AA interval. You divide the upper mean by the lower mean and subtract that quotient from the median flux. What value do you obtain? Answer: 13.0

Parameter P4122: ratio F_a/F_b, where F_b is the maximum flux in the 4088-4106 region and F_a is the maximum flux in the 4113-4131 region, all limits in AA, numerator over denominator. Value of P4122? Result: 1.03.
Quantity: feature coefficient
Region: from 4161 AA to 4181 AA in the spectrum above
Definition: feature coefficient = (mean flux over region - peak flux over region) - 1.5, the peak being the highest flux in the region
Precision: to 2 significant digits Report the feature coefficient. -3.9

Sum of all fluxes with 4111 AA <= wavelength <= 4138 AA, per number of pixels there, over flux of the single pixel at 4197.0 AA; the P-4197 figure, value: 0.93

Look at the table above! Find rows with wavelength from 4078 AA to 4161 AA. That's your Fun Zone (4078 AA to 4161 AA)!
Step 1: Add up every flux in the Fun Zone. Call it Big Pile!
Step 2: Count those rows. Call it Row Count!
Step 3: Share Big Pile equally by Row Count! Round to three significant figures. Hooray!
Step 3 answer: 13.7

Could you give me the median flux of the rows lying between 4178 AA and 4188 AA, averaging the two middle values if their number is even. 14.40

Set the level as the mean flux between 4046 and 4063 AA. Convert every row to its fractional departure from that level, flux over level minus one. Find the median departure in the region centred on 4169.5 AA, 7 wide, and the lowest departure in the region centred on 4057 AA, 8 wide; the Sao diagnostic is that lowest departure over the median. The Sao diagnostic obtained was 1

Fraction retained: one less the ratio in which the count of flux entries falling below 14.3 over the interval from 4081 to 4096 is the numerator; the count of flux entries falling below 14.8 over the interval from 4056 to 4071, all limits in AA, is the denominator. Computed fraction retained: -3.0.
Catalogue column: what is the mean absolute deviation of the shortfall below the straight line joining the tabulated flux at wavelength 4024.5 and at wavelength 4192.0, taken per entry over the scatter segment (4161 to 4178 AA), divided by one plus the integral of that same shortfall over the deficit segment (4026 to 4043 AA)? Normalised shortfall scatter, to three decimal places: 0.032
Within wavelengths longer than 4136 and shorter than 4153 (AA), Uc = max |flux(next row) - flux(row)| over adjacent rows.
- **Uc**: 1.6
